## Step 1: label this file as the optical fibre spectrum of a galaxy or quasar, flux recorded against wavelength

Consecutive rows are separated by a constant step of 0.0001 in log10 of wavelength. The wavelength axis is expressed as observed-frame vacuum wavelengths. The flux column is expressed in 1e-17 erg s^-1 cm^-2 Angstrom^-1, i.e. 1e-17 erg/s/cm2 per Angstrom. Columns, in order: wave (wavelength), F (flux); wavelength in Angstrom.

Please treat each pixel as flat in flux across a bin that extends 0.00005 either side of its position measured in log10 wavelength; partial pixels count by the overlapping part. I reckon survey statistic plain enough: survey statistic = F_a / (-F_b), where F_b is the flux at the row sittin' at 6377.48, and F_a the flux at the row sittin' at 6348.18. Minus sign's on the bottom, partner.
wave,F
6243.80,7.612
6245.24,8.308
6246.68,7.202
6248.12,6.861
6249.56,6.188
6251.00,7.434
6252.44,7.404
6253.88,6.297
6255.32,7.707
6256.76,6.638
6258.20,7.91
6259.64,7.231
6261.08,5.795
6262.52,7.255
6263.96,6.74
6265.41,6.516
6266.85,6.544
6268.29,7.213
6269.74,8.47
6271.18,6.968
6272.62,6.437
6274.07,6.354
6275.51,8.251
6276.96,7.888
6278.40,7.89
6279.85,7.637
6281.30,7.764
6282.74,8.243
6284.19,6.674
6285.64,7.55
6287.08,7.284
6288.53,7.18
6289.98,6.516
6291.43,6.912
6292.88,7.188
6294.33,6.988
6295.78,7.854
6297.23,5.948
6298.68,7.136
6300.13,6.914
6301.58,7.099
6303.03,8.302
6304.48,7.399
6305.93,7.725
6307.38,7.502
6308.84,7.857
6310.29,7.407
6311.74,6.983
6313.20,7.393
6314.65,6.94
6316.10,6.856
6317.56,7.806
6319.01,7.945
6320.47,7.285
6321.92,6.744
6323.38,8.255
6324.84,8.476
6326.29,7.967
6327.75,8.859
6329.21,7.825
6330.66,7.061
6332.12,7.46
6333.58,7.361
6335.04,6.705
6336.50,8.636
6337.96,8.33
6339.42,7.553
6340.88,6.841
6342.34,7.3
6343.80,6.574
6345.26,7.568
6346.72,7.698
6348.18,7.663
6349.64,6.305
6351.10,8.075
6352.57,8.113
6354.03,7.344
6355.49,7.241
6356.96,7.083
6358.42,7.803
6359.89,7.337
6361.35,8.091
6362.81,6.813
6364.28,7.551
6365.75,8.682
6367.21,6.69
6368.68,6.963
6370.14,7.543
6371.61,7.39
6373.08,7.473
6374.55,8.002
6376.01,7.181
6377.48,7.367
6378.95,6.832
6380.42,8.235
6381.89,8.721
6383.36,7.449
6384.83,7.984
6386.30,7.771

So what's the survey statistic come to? -1.04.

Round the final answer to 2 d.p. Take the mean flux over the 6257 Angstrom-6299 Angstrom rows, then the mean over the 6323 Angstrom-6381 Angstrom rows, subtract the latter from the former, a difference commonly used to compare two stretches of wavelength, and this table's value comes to -0.37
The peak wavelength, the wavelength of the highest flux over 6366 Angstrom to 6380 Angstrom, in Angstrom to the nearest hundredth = 6374.55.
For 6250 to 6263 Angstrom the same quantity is 6258.20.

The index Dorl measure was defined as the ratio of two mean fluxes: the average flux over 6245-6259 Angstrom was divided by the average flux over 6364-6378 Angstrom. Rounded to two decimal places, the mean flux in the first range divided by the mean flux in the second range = 0.96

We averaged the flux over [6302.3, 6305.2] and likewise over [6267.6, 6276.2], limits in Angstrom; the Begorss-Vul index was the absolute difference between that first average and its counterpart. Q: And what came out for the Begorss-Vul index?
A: 0.6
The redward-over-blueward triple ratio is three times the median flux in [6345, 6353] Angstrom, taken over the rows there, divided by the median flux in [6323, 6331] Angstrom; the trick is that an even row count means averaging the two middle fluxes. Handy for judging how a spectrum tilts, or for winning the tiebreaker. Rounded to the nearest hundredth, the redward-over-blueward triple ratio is 2.84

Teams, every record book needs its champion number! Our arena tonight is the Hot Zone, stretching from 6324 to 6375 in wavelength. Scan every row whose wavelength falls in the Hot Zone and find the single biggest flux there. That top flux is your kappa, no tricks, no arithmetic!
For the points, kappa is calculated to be 8.859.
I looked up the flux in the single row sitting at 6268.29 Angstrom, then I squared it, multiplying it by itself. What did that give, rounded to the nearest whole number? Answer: 52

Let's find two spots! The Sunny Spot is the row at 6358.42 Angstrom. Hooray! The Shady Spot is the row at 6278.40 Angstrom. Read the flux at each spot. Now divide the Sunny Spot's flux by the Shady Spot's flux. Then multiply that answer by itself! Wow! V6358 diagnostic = 0.98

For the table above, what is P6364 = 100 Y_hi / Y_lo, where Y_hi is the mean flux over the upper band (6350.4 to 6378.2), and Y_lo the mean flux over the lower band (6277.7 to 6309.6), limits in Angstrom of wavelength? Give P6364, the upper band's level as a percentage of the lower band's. 102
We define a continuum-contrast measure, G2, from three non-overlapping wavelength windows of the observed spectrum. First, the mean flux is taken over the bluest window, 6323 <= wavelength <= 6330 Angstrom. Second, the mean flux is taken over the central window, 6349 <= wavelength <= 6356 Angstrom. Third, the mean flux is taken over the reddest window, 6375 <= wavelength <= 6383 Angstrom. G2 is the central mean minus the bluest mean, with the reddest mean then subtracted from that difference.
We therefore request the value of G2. -8.5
